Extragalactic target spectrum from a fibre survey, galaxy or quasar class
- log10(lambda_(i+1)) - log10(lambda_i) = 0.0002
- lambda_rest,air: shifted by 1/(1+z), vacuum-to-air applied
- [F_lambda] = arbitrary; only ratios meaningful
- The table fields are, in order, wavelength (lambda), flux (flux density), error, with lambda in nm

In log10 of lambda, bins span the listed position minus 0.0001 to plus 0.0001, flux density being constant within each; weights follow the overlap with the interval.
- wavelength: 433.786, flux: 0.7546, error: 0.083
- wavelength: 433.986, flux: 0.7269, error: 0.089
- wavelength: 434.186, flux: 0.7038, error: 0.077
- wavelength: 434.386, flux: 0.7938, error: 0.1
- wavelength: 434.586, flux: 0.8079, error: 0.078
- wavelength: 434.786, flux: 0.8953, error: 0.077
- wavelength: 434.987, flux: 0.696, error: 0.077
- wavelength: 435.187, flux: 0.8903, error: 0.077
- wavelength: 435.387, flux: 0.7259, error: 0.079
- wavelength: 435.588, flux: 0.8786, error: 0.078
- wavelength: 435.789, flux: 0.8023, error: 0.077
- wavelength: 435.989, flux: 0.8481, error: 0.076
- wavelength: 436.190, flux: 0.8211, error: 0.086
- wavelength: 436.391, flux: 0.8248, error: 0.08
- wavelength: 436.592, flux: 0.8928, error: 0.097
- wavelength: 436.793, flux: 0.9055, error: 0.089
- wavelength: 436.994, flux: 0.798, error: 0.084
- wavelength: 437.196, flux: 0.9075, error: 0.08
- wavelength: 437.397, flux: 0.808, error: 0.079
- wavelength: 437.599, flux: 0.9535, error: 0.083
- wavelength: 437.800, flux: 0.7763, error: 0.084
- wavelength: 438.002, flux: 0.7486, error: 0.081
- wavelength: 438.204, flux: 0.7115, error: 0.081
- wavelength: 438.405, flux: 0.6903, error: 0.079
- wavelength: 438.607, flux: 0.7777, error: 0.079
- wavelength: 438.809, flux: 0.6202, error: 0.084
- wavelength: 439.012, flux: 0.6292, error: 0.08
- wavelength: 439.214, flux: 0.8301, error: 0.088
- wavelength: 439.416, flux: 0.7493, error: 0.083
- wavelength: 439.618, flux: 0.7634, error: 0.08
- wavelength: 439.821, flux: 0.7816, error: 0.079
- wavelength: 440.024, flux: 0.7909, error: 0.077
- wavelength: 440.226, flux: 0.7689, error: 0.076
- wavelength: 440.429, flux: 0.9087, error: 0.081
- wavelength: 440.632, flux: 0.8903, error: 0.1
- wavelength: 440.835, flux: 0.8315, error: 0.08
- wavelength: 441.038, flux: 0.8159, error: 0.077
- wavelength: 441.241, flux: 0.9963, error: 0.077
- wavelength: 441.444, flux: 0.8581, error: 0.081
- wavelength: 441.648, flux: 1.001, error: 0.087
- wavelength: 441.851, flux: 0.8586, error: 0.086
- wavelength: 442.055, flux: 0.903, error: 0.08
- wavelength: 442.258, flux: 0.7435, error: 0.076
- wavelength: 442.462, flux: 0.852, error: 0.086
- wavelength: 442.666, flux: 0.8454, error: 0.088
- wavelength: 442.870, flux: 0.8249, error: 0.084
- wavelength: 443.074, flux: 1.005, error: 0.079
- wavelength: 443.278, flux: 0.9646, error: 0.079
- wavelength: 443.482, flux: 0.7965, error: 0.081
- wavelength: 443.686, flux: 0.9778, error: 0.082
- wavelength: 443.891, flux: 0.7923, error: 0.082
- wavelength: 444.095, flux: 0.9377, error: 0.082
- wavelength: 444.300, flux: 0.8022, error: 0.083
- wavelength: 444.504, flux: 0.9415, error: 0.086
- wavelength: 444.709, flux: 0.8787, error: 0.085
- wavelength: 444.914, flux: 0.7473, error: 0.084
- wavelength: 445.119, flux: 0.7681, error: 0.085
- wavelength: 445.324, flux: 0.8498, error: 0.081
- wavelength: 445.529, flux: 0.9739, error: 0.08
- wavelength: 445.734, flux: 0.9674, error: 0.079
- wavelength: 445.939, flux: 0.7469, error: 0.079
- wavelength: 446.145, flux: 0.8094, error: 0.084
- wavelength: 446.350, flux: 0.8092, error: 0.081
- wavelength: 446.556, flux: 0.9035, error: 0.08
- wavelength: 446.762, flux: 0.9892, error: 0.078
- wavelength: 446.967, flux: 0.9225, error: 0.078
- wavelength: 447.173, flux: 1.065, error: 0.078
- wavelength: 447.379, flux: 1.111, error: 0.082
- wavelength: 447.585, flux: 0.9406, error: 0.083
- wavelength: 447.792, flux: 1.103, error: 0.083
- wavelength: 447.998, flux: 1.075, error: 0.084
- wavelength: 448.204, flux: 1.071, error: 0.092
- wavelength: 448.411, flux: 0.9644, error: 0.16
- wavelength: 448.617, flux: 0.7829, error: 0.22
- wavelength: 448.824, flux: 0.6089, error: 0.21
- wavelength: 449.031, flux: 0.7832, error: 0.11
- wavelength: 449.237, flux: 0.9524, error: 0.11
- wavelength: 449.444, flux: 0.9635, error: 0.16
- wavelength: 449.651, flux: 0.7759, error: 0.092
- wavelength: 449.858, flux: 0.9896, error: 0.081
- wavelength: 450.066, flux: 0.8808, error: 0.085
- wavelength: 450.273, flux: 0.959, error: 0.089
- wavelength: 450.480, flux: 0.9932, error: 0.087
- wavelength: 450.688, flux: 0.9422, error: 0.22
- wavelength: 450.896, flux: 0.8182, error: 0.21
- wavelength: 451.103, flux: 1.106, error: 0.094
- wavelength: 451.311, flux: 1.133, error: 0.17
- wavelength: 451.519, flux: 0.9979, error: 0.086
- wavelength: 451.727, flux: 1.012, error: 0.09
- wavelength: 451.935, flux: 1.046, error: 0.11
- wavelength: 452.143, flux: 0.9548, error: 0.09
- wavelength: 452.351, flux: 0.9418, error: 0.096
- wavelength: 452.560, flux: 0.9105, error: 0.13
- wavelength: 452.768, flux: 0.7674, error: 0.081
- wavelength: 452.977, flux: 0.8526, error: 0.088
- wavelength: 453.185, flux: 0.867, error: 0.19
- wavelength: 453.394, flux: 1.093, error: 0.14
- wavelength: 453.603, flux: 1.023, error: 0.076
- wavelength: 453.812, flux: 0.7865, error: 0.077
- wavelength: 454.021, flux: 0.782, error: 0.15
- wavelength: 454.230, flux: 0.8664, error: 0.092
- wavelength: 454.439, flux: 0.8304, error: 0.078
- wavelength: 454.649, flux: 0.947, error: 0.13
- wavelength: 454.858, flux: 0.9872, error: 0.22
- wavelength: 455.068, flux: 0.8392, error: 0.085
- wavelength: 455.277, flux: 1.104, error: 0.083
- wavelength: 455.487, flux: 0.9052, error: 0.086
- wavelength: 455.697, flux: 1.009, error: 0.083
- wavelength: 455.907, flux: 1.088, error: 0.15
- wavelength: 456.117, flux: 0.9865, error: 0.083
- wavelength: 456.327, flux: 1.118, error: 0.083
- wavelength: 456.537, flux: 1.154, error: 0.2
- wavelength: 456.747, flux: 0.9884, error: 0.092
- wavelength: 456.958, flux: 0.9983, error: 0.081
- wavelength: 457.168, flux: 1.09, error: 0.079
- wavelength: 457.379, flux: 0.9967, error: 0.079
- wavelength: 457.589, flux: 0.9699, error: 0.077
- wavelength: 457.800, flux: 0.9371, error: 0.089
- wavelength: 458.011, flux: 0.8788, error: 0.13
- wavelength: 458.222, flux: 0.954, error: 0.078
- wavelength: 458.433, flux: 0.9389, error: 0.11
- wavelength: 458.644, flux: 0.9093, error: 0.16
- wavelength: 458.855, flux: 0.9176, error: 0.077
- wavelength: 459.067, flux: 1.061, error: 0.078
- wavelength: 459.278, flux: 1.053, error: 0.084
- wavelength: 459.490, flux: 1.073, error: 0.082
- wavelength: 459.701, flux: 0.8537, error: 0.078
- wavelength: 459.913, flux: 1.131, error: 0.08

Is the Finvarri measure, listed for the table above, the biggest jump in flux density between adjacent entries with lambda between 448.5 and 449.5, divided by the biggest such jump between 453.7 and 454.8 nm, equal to 1.5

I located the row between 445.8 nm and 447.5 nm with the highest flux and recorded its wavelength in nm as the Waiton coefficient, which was 447.379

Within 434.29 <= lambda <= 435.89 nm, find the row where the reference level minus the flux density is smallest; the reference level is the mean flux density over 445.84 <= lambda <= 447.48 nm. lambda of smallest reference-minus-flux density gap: 434.786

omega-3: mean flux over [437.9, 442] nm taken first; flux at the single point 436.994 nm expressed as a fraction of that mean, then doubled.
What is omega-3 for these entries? 1.99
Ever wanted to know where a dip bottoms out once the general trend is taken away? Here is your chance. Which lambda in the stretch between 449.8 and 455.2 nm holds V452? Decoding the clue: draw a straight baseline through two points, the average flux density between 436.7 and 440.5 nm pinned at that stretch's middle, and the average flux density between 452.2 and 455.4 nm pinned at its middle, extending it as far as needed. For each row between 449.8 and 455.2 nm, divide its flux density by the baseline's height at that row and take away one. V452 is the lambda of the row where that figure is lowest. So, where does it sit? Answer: 452.768 nm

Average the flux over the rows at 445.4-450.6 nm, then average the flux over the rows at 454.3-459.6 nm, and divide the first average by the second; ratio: 0.94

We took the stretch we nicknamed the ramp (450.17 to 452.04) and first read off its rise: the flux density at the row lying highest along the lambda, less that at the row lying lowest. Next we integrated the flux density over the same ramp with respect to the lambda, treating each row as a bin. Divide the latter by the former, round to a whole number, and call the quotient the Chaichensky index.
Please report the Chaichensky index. 22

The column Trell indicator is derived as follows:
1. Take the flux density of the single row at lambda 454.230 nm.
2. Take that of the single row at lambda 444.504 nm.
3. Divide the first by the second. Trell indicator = 0.92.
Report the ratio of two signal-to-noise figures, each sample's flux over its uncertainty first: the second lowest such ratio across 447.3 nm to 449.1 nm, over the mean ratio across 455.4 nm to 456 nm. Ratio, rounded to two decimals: 0.36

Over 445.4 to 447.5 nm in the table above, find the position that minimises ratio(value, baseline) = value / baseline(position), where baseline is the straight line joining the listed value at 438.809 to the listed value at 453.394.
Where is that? 445.939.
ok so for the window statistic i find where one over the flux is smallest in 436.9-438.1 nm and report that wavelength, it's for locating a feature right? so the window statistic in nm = 437.599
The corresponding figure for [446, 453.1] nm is 451.311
